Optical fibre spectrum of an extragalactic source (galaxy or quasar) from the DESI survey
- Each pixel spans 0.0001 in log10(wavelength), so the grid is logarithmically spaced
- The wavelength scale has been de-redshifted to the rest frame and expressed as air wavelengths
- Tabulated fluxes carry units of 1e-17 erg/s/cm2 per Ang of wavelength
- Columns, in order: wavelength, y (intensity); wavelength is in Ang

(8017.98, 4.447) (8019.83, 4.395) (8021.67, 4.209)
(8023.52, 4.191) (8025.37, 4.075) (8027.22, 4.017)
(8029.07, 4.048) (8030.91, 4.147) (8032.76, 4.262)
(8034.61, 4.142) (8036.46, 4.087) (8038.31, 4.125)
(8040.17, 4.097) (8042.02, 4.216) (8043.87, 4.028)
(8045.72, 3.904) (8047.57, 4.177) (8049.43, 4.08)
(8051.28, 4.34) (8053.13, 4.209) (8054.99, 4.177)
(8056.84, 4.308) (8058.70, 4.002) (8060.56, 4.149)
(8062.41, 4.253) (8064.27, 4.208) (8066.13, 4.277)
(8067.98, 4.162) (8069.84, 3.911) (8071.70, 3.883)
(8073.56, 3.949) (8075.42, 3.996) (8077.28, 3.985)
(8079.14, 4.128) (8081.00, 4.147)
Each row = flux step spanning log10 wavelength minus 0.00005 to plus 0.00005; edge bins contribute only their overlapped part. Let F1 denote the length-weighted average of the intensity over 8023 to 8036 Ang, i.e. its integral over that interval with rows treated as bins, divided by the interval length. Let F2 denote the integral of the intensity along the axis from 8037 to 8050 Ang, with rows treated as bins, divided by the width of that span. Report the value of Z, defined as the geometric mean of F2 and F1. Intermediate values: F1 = 4.12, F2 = 4.09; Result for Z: 4.11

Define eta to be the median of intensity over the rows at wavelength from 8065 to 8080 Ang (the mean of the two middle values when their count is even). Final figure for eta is 3.99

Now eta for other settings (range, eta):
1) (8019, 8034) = 4.17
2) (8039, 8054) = 4.14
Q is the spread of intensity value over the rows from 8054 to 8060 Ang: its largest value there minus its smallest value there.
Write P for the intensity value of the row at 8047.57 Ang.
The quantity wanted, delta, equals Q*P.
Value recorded 1.28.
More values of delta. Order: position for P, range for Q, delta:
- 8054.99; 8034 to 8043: 0.54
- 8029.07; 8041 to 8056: 1.76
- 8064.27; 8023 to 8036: 1.03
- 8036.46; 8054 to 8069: 1.25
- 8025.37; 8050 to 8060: 1.38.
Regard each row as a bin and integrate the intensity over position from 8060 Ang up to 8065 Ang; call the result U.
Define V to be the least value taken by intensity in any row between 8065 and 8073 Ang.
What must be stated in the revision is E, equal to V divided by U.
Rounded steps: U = 21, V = 3.883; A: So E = 0.184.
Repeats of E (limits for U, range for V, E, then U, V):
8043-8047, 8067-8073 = 0.243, 16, 3.883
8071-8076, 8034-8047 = 0.198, 20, 3.904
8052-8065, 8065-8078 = 0.071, 54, 3.883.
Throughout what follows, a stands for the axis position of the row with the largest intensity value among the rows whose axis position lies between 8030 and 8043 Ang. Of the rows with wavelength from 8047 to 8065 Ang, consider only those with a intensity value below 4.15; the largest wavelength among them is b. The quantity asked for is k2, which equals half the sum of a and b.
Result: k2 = 8046.7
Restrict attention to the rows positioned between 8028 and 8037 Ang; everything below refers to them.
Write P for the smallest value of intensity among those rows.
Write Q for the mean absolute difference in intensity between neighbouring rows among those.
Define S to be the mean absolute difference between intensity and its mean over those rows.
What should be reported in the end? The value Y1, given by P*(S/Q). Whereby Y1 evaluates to 2.3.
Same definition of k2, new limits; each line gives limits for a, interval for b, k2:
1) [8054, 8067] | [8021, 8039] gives 8047.6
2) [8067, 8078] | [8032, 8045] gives 8055.9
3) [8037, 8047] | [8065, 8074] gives 8057.8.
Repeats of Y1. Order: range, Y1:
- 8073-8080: 3.3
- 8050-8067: 2.4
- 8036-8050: 2.0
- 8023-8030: 3.2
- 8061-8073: 5.6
